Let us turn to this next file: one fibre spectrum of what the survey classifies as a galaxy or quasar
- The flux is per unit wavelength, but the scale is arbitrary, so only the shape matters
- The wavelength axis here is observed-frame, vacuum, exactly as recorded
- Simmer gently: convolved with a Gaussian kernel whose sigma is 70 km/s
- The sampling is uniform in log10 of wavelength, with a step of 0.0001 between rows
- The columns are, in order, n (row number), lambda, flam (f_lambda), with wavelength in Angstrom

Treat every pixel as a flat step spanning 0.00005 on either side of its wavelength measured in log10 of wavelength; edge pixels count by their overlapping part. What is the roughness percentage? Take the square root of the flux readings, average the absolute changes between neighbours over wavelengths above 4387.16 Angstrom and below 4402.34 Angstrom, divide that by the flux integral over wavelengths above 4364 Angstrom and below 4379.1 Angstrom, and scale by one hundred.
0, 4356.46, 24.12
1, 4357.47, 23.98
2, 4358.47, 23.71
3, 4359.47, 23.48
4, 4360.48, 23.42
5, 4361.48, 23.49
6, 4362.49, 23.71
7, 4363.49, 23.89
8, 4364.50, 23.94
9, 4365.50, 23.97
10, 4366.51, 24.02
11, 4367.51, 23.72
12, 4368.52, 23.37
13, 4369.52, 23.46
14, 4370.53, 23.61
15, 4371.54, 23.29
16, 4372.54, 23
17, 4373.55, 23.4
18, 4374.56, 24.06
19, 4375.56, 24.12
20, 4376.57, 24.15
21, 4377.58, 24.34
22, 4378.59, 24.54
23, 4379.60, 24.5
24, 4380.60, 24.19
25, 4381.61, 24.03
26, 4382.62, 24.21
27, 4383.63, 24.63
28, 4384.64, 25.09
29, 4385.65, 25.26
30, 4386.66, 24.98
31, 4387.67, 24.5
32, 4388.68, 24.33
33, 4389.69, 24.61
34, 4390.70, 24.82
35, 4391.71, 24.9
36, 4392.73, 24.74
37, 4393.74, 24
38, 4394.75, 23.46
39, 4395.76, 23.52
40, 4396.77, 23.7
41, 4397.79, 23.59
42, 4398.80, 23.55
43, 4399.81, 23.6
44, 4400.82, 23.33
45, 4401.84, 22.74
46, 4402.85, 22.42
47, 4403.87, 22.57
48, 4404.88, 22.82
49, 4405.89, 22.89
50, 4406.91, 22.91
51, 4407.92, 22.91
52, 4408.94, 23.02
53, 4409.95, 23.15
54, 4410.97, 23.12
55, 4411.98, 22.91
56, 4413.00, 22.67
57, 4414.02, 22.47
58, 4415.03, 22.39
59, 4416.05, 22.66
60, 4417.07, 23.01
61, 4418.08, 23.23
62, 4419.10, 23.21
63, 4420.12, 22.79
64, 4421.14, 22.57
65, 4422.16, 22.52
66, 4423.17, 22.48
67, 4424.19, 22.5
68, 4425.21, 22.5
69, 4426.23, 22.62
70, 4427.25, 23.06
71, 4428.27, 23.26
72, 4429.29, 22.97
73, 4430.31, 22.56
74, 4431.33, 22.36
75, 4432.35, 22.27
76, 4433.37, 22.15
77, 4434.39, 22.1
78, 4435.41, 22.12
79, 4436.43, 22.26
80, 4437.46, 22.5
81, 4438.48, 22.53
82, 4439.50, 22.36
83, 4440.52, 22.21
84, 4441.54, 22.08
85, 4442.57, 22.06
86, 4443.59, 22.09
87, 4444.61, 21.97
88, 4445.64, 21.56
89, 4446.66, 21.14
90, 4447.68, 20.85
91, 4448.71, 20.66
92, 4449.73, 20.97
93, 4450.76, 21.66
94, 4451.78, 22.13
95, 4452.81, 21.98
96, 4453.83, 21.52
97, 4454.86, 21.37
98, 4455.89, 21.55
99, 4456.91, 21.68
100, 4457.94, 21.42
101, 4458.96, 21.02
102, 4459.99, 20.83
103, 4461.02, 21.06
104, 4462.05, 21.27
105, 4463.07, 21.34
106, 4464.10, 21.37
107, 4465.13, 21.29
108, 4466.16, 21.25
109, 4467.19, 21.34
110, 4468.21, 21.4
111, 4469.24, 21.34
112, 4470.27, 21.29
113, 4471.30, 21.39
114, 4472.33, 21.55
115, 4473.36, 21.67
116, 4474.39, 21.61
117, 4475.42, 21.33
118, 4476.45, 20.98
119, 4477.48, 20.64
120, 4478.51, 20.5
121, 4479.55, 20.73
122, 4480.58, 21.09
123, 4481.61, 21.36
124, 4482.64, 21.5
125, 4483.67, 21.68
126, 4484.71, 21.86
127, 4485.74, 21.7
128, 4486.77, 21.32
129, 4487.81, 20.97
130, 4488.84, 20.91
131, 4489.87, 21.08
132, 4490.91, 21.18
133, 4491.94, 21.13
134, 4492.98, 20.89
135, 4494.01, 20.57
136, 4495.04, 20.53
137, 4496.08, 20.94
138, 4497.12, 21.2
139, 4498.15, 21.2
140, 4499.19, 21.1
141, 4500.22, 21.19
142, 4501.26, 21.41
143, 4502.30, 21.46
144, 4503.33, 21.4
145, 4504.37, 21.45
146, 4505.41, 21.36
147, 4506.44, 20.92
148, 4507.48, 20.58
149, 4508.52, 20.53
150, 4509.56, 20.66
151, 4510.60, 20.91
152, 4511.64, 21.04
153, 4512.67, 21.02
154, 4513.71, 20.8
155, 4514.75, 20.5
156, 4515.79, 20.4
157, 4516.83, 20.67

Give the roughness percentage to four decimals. 0.0071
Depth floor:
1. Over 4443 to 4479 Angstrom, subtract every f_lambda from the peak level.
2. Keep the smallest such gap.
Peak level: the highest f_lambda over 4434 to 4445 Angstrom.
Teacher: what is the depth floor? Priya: 0.4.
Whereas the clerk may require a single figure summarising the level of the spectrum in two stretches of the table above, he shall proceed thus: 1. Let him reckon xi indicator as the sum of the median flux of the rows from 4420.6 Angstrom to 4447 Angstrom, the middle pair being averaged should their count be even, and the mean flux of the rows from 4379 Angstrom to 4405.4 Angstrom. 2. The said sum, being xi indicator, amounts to 46.4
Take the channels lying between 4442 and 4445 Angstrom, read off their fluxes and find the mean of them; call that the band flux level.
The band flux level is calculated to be 22.0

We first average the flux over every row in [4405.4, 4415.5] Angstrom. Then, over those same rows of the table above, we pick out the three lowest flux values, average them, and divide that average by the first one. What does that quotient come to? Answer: 0.985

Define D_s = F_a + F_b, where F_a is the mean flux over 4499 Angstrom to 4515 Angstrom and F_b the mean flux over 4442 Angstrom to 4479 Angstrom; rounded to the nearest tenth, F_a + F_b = 42.4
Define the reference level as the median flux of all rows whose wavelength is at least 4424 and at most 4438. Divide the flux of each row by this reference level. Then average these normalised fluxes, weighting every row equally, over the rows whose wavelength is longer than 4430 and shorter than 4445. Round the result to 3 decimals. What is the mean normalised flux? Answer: 0.989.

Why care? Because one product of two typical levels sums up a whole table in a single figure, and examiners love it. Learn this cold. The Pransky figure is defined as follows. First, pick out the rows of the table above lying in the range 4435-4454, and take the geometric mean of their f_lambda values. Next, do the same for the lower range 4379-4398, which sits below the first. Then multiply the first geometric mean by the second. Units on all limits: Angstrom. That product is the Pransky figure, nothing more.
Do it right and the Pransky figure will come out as 532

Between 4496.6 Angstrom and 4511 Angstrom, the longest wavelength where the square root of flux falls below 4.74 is 4510.60 Angstrom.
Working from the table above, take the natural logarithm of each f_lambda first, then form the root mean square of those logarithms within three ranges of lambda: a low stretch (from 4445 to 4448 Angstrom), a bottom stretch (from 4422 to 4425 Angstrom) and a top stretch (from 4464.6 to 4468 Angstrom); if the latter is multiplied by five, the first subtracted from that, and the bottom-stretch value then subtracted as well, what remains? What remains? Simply 9.13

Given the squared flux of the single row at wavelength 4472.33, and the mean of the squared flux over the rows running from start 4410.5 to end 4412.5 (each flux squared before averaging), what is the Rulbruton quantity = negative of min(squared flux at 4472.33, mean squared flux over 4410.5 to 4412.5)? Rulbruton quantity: -464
